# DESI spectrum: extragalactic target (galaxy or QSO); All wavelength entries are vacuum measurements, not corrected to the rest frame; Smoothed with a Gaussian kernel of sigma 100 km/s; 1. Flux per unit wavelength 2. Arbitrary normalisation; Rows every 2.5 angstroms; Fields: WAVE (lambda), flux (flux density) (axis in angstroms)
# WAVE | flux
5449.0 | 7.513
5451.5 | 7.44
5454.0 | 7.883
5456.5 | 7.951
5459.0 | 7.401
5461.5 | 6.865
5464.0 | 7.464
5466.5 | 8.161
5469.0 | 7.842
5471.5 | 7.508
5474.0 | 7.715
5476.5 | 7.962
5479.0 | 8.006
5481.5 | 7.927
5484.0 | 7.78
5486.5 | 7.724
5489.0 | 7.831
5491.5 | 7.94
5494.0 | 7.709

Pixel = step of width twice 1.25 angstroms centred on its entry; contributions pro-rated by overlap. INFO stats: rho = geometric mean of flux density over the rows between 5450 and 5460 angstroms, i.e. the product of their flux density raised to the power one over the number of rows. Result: 7.66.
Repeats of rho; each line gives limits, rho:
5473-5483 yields 7.90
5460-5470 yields 7.57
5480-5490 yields 7.82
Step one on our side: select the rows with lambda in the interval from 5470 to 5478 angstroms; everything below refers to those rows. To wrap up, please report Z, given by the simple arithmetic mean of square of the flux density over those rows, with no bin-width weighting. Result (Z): 60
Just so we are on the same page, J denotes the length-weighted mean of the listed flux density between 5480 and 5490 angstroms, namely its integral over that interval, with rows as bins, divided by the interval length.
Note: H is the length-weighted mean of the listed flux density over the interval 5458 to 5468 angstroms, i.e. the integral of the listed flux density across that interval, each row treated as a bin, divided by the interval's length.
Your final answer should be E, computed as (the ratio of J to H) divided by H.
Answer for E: 0.140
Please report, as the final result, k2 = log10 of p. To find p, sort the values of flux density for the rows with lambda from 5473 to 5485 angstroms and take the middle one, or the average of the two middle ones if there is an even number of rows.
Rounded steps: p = 7.93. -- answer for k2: 0.899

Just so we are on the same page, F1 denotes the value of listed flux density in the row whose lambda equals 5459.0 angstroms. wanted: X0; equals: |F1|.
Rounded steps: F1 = 7.401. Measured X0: 7.4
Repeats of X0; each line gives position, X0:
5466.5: 8.2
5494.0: 7.7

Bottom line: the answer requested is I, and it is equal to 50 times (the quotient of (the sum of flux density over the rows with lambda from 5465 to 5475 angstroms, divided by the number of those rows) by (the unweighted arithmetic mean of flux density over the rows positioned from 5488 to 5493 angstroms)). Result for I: 49.5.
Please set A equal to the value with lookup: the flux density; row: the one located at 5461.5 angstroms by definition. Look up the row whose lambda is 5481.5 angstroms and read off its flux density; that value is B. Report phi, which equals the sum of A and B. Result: 14.8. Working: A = 6.865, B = 7.927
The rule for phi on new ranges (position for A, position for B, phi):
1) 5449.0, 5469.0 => 15.4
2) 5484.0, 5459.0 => 15.2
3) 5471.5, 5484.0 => 15.3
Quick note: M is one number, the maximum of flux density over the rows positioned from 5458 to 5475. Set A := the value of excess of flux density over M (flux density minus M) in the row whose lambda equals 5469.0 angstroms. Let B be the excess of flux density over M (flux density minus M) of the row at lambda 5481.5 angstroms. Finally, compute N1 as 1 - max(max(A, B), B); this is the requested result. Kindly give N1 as 1.23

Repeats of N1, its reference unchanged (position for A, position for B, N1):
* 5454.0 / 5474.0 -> 1.28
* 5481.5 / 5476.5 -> 1.20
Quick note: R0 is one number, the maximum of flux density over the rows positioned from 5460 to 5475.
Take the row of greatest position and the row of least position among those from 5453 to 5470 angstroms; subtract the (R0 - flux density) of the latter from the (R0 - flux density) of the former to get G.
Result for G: 0.04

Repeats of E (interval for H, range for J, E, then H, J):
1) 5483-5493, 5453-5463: 0.123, 7.82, 7.51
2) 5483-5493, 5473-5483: 0.129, 7.82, 7.90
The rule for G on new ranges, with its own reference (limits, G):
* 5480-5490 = 0.10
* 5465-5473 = 0.65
